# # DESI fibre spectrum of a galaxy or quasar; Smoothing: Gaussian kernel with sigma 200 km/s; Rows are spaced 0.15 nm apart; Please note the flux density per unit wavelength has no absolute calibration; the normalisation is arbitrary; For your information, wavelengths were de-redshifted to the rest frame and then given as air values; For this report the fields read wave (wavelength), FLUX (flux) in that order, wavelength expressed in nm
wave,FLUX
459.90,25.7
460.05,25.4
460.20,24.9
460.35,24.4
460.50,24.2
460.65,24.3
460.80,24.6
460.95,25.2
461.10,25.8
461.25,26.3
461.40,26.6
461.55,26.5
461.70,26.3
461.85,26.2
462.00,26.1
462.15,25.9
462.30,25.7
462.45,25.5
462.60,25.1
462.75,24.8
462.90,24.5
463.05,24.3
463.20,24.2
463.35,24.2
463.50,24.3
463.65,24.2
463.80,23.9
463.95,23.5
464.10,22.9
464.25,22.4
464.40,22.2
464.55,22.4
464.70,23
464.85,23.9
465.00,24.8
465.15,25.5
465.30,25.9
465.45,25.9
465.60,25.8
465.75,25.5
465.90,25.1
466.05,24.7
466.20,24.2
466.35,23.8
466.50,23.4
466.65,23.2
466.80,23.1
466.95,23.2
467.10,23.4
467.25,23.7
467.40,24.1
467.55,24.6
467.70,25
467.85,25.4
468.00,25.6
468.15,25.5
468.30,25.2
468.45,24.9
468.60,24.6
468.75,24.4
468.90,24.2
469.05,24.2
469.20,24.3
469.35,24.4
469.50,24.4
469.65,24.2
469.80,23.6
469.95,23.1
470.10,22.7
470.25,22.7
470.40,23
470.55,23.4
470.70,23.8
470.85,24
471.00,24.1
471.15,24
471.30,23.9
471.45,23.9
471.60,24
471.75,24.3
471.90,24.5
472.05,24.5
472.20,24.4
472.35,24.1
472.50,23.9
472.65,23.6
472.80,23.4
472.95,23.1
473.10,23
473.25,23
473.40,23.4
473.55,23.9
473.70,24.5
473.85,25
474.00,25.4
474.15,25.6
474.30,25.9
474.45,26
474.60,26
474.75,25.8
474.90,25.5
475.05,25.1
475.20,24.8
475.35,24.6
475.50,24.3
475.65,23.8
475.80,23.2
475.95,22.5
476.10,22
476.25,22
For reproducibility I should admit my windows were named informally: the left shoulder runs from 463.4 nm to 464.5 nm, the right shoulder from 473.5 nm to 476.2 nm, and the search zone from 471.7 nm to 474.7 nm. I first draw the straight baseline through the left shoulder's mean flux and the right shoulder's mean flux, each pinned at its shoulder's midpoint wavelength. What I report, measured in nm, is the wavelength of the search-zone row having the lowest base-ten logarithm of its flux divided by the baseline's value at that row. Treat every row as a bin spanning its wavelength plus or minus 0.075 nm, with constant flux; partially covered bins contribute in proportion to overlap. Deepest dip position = 473.25 nm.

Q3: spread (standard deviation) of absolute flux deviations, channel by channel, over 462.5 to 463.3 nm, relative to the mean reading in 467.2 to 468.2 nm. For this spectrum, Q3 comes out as 0.2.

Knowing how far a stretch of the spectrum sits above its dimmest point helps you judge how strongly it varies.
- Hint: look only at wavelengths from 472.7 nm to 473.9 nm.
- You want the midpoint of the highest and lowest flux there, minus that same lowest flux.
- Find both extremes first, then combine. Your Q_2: 1.0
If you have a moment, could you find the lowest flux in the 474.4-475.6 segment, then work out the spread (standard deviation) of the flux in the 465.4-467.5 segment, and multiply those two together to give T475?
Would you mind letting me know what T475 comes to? 24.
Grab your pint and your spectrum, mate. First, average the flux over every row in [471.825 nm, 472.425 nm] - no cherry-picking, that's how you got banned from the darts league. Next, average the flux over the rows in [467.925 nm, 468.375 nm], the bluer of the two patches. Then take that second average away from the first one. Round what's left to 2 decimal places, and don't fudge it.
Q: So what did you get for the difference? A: -1.06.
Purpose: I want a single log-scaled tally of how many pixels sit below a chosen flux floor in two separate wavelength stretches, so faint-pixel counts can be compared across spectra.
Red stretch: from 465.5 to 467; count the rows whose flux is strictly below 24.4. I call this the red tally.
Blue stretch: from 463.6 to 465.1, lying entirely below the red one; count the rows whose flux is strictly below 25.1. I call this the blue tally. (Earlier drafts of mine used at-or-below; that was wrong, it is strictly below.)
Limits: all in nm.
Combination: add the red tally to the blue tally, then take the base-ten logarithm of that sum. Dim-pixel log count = 1.20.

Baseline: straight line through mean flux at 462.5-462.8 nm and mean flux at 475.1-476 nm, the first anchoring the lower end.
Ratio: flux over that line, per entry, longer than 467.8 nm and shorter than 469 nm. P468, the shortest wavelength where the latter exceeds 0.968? 467.85 nm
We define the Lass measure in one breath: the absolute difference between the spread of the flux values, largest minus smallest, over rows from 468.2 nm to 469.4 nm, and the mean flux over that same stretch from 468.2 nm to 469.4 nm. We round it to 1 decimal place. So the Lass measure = 23.5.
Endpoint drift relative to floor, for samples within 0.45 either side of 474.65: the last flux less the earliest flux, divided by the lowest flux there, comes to -0.032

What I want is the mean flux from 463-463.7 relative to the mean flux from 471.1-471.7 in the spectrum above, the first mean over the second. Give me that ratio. 1.01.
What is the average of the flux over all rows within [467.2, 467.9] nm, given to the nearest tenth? 24.6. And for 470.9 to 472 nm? 24.1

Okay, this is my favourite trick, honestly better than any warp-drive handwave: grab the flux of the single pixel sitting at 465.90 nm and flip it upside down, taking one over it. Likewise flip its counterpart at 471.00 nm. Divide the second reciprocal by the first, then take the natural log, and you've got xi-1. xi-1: 0.04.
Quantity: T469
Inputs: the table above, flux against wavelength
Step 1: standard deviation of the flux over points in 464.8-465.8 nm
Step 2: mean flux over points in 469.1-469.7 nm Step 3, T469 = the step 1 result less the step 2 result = -23.6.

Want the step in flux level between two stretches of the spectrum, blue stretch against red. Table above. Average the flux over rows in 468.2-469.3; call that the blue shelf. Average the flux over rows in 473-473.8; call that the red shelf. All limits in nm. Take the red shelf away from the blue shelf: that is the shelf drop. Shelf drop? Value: 1.0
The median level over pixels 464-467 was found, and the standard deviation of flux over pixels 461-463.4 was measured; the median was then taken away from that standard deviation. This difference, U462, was -23.0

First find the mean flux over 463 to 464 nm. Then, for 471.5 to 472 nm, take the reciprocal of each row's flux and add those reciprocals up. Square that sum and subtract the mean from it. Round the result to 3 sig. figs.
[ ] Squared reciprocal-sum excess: -24.1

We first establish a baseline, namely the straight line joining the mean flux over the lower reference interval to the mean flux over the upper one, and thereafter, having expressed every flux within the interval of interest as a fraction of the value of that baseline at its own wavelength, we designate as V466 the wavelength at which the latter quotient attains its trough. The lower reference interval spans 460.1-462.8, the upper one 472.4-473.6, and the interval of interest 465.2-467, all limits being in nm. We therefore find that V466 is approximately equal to 466.80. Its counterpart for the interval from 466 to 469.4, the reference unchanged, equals 466.80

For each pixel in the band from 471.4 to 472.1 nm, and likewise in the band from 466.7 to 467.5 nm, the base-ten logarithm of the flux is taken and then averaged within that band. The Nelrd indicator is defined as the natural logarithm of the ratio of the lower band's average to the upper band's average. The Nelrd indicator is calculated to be -0.010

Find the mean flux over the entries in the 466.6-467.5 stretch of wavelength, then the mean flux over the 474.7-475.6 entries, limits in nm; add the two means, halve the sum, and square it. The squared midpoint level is 587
